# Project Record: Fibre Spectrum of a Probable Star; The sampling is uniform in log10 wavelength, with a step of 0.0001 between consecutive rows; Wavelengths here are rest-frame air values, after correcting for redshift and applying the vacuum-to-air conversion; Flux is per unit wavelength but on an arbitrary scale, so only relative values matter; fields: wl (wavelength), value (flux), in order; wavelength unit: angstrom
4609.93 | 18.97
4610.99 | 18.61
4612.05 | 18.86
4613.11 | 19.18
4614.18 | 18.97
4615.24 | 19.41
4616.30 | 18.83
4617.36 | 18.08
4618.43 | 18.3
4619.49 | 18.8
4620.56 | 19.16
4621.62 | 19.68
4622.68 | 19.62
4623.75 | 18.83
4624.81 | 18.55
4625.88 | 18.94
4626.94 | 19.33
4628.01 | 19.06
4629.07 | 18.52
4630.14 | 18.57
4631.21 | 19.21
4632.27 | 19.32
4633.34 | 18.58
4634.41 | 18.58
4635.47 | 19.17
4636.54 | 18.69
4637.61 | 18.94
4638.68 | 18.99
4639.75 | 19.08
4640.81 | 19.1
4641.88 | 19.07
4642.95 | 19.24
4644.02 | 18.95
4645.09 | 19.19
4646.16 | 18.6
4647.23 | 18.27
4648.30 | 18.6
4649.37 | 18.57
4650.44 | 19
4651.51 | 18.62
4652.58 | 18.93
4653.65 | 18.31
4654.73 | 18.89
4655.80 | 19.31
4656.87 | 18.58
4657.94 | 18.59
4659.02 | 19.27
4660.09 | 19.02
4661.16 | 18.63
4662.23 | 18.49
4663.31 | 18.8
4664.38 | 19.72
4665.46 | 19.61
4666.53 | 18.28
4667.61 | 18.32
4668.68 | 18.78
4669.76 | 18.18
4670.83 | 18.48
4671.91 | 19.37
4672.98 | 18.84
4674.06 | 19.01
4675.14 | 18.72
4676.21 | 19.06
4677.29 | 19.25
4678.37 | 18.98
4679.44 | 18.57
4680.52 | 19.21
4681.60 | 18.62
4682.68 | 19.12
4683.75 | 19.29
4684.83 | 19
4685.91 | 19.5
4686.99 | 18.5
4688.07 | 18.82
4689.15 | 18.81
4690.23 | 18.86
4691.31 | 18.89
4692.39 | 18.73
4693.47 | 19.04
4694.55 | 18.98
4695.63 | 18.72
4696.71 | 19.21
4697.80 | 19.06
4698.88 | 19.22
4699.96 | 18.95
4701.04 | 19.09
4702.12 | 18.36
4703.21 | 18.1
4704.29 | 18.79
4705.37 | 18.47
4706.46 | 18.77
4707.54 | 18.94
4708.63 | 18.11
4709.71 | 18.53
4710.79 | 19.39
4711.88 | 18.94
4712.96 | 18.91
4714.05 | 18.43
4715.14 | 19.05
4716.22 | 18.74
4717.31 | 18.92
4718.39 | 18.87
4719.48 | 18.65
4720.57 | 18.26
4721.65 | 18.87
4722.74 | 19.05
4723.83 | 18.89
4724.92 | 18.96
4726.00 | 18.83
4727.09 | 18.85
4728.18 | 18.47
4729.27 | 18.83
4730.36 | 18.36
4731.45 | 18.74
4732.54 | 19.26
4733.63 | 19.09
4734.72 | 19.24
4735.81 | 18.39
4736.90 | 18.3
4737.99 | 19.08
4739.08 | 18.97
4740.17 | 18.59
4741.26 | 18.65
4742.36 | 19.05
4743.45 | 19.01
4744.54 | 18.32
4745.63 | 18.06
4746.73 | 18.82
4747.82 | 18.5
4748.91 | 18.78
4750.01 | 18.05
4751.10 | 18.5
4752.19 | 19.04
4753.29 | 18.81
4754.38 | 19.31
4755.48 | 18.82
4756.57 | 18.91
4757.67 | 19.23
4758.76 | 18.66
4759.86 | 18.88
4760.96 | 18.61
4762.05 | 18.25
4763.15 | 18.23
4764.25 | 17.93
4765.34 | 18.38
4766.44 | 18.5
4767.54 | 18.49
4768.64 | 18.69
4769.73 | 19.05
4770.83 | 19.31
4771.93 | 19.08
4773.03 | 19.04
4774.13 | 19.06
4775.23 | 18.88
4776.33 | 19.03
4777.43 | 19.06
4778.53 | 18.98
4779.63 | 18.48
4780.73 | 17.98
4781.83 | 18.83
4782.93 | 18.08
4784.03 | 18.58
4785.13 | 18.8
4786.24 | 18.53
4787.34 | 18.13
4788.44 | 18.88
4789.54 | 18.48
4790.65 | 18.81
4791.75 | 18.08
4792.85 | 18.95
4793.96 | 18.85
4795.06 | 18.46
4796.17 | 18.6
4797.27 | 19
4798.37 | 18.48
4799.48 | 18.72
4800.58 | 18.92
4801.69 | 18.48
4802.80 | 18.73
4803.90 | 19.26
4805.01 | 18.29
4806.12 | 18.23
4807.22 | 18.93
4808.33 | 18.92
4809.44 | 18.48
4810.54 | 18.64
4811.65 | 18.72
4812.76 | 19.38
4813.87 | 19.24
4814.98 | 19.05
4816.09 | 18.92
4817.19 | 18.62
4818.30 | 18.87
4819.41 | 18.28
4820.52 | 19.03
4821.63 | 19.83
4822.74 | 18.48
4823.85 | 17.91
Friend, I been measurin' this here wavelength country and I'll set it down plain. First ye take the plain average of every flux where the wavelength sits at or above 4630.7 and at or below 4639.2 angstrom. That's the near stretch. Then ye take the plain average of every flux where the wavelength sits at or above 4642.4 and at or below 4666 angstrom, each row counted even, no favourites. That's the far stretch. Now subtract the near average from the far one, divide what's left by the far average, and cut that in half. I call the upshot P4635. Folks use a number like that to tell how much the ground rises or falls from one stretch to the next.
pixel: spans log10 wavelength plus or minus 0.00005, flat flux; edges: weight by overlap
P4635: -0.0017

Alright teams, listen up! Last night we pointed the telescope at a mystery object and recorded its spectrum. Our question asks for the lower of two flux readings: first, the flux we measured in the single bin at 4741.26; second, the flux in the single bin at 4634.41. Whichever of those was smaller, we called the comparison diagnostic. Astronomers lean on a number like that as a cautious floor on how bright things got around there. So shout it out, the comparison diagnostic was 18.6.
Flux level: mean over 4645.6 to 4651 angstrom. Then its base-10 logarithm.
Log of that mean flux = 1.270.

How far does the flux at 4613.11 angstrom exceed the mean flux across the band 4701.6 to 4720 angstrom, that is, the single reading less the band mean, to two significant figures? 0.48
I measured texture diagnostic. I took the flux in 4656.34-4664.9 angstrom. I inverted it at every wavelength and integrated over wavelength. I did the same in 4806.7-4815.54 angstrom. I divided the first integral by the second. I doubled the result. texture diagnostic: 1.94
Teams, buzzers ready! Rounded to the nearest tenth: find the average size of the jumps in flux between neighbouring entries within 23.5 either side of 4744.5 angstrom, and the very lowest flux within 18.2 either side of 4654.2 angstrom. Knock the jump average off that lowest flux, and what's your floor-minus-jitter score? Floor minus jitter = 17.9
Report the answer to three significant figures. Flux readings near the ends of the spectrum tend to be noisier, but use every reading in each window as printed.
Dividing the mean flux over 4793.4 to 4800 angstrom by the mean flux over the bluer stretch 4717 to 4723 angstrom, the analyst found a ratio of 0.995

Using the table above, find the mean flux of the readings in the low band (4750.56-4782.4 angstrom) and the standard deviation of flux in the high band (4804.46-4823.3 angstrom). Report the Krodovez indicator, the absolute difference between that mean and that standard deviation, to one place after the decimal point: 18.3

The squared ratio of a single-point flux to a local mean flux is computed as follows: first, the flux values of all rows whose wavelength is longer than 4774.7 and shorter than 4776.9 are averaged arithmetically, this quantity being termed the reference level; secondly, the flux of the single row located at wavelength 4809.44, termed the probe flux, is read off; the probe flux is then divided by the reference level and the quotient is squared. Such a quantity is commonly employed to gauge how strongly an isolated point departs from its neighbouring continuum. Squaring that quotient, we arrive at 0.95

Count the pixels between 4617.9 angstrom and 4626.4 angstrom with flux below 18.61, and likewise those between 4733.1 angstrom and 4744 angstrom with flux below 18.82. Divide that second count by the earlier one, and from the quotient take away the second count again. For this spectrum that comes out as -2.0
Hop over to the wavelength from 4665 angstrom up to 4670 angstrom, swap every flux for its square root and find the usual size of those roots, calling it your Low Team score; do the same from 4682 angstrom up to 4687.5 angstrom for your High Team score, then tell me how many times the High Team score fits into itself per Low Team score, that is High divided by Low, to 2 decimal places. 1.01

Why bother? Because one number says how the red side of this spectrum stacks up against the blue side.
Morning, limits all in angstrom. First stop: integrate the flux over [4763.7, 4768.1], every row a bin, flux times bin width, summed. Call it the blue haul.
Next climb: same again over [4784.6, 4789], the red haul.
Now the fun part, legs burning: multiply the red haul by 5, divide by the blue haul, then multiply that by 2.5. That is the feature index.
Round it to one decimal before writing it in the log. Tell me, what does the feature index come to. 12.7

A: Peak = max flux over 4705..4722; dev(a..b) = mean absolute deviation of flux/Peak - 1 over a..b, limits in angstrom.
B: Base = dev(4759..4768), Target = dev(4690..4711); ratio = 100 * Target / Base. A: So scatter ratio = 128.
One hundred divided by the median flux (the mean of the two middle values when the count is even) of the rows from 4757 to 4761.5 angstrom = 5.33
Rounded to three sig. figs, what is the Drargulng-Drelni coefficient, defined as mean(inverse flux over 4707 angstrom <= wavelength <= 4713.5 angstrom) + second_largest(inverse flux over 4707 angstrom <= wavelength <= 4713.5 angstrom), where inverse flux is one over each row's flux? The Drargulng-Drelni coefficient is 0.107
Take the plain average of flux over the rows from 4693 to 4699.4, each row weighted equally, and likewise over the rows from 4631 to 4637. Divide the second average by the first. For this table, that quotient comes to 0.99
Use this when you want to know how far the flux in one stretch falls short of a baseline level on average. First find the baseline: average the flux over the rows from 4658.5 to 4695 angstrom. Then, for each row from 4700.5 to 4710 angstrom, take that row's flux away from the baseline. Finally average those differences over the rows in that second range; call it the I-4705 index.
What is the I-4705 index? 0.33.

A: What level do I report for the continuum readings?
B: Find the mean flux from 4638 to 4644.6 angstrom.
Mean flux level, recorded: 19.07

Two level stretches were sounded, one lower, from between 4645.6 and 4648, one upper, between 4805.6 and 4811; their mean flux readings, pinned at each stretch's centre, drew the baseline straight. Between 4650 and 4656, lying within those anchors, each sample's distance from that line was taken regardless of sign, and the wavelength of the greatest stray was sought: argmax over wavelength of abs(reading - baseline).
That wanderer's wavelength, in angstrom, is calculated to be 4655.80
